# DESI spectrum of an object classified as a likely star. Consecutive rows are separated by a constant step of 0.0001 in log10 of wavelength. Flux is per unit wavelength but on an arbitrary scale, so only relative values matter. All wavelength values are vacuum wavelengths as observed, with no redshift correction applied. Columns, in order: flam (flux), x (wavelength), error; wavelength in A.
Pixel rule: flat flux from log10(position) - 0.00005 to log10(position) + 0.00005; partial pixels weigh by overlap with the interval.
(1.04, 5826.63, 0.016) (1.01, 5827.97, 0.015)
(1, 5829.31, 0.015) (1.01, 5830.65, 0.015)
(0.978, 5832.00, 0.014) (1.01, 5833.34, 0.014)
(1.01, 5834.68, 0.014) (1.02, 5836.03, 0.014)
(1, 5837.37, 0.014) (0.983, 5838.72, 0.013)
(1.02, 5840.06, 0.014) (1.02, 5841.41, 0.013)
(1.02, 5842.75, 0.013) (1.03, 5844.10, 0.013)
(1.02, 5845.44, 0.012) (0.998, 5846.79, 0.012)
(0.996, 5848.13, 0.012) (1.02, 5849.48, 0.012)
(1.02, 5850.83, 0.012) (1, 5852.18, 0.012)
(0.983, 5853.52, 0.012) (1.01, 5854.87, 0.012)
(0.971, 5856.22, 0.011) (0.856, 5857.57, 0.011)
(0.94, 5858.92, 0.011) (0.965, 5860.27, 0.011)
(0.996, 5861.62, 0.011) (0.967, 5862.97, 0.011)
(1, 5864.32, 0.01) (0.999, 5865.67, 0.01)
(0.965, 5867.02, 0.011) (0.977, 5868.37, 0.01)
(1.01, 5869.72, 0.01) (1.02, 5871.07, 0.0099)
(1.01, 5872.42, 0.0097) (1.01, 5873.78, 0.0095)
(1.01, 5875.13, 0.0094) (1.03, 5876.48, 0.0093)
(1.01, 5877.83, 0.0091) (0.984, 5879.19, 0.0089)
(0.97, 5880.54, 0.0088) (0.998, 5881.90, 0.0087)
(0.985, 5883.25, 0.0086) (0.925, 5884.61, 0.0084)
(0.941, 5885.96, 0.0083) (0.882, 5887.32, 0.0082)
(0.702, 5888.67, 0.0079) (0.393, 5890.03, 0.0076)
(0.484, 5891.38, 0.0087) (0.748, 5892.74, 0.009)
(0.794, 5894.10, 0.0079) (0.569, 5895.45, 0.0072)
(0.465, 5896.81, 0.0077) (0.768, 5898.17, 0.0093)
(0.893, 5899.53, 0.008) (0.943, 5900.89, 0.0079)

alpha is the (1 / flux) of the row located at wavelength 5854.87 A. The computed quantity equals 0.990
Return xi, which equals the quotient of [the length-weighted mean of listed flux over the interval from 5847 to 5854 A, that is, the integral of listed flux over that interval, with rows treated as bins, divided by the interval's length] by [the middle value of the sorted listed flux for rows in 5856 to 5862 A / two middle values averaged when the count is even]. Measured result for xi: 1.04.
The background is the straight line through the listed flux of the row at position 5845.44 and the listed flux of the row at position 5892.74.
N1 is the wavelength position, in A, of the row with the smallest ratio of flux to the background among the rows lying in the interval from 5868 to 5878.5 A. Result 5868.37 A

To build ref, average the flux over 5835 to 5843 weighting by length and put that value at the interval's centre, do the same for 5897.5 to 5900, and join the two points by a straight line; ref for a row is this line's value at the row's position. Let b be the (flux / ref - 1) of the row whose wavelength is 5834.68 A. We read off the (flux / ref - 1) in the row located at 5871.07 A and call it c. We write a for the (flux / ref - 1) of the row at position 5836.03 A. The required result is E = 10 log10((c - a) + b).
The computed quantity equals -9.7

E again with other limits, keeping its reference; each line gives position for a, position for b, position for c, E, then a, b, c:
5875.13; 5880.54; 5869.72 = -11.0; 0.12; 0.10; 0.10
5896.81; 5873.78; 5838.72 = -2.7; -0.44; 0.12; -0.03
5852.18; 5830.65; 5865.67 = -16.8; 0.03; -0.02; 0.08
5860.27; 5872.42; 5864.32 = -7.8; 0.02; 0.11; 0.07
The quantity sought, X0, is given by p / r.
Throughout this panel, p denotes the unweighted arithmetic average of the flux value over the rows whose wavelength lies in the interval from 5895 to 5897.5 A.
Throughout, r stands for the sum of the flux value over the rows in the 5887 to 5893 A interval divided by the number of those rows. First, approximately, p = 0.52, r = 0.64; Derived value 0.81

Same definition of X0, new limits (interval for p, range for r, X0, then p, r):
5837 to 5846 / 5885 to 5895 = 1.43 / 1.01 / 0.71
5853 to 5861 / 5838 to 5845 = 0.94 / 0.95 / 1.01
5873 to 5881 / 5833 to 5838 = 0.99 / 1.00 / 1.01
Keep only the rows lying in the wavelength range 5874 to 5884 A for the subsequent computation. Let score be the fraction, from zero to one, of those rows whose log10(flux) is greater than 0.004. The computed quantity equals 0.43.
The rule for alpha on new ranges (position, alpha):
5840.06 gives 0.980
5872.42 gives 0.990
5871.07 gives 0.980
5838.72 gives 1.017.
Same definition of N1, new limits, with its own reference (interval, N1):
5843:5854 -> 5846.79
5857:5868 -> 5857.57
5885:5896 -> 5890.03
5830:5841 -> 5832.00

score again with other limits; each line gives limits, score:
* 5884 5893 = 0.00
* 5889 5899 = 0.00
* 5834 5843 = 0.71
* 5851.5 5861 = 0.14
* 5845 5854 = 0.43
